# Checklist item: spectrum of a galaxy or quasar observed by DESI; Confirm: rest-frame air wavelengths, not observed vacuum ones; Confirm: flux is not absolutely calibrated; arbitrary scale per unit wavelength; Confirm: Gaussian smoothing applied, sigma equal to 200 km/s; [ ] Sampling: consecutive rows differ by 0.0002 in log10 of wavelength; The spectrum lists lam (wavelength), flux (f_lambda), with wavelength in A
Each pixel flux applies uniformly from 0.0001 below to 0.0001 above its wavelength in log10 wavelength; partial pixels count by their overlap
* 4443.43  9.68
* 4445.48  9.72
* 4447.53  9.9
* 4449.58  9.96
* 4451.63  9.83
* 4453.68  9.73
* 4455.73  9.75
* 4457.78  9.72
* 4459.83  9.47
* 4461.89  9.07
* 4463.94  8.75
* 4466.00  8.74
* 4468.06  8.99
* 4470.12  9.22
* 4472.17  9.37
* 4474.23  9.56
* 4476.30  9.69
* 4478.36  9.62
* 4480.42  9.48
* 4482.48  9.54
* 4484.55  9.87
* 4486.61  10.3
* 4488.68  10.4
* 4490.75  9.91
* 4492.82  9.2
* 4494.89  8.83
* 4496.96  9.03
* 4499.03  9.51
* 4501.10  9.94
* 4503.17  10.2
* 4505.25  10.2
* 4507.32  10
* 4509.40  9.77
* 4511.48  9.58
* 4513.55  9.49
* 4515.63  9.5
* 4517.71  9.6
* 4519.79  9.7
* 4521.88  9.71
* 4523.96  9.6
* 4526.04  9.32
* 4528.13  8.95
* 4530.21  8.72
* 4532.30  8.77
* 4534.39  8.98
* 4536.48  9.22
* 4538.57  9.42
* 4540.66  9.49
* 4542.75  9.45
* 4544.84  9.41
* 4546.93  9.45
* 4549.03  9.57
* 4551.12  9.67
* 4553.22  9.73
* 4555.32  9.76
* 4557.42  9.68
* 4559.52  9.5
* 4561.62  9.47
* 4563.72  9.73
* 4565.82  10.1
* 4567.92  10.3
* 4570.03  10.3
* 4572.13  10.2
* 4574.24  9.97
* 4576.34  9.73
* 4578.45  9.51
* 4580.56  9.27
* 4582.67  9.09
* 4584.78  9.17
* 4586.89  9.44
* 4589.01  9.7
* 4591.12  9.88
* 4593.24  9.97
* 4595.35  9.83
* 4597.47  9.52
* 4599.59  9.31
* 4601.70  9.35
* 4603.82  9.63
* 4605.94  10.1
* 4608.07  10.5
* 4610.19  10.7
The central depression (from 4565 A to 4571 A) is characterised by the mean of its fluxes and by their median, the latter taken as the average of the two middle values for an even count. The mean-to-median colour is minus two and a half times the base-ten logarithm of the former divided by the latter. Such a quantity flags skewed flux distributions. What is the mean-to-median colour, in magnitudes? 0.007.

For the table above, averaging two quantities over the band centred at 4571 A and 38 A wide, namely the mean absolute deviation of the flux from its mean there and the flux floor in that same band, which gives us 4.68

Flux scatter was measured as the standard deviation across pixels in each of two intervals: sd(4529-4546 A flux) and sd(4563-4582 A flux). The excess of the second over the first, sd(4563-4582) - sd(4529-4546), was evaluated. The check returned 0.05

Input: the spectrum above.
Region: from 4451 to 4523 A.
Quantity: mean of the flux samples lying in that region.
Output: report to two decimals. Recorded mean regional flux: 9.58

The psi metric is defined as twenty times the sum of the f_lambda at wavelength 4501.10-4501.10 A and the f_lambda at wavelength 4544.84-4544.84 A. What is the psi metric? 387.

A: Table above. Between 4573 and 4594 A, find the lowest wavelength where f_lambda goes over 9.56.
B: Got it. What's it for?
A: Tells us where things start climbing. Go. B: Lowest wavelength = 4574.24 A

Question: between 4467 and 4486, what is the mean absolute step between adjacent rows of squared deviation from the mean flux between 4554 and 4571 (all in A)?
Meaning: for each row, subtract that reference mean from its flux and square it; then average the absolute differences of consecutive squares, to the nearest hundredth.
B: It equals 0.12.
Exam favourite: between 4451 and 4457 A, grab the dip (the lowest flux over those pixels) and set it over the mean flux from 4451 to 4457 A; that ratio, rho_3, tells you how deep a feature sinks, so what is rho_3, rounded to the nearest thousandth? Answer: 0.996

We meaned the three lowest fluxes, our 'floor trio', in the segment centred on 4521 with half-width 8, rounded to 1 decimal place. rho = 9.3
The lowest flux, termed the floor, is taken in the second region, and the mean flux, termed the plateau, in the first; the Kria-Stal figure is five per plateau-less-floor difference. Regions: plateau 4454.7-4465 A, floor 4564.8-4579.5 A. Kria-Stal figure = -32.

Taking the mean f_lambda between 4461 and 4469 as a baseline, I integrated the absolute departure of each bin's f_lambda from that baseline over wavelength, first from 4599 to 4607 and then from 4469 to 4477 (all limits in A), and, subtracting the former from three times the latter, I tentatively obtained 8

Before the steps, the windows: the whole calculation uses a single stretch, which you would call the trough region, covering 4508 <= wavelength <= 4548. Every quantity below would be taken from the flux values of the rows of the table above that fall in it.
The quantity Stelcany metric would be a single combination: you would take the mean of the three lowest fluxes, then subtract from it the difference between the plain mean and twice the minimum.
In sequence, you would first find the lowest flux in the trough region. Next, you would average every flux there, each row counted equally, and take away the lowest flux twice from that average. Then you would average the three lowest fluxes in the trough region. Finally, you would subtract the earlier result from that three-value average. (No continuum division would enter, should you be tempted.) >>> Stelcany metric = 16.9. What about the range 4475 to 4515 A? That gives 17.0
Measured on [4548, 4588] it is 17.7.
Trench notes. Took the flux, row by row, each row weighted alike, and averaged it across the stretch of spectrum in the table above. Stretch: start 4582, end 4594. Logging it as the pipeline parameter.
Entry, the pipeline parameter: 9.54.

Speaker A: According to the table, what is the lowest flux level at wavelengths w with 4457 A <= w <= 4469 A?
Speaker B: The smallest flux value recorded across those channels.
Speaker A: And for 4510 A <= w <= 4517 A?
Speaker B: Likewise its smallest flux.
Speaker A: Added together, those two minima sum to 18.2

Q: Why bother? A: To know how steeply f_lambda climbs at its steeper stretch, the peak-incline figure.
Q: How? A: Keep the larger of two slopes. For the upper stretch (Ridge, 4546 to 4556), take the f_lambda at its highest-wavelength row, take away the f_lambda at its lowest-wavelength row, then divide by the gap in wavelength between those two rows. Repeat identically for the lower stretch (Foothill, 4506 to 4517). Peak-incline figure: 0.04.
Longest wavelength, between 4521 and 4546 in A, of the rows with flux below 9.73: 4544.84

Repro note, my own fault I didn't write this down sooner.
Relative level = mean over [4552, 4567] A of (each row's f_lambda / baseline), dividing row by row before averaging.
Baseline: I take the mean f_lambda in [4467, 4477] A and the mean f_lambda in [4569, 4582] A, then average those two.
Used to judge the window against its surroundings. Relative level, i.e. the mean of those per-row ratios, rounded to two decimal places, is 1.01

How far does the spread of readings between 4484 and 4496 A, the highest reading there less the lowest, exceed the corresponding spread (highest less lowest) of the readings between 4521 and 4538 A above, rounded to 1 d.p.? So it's 0.6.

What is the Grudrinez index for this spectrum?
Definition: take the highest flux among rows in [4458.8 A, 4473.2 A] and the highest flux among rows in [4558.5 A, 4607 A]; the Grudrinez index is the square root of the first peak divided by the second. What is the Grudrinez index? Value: 0.96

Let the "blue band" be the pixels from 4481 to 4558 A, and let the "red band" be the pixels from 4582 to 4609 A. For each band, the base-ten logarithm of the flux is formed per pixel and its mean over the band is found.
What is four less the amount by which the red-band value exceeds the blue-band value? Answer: 4.00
